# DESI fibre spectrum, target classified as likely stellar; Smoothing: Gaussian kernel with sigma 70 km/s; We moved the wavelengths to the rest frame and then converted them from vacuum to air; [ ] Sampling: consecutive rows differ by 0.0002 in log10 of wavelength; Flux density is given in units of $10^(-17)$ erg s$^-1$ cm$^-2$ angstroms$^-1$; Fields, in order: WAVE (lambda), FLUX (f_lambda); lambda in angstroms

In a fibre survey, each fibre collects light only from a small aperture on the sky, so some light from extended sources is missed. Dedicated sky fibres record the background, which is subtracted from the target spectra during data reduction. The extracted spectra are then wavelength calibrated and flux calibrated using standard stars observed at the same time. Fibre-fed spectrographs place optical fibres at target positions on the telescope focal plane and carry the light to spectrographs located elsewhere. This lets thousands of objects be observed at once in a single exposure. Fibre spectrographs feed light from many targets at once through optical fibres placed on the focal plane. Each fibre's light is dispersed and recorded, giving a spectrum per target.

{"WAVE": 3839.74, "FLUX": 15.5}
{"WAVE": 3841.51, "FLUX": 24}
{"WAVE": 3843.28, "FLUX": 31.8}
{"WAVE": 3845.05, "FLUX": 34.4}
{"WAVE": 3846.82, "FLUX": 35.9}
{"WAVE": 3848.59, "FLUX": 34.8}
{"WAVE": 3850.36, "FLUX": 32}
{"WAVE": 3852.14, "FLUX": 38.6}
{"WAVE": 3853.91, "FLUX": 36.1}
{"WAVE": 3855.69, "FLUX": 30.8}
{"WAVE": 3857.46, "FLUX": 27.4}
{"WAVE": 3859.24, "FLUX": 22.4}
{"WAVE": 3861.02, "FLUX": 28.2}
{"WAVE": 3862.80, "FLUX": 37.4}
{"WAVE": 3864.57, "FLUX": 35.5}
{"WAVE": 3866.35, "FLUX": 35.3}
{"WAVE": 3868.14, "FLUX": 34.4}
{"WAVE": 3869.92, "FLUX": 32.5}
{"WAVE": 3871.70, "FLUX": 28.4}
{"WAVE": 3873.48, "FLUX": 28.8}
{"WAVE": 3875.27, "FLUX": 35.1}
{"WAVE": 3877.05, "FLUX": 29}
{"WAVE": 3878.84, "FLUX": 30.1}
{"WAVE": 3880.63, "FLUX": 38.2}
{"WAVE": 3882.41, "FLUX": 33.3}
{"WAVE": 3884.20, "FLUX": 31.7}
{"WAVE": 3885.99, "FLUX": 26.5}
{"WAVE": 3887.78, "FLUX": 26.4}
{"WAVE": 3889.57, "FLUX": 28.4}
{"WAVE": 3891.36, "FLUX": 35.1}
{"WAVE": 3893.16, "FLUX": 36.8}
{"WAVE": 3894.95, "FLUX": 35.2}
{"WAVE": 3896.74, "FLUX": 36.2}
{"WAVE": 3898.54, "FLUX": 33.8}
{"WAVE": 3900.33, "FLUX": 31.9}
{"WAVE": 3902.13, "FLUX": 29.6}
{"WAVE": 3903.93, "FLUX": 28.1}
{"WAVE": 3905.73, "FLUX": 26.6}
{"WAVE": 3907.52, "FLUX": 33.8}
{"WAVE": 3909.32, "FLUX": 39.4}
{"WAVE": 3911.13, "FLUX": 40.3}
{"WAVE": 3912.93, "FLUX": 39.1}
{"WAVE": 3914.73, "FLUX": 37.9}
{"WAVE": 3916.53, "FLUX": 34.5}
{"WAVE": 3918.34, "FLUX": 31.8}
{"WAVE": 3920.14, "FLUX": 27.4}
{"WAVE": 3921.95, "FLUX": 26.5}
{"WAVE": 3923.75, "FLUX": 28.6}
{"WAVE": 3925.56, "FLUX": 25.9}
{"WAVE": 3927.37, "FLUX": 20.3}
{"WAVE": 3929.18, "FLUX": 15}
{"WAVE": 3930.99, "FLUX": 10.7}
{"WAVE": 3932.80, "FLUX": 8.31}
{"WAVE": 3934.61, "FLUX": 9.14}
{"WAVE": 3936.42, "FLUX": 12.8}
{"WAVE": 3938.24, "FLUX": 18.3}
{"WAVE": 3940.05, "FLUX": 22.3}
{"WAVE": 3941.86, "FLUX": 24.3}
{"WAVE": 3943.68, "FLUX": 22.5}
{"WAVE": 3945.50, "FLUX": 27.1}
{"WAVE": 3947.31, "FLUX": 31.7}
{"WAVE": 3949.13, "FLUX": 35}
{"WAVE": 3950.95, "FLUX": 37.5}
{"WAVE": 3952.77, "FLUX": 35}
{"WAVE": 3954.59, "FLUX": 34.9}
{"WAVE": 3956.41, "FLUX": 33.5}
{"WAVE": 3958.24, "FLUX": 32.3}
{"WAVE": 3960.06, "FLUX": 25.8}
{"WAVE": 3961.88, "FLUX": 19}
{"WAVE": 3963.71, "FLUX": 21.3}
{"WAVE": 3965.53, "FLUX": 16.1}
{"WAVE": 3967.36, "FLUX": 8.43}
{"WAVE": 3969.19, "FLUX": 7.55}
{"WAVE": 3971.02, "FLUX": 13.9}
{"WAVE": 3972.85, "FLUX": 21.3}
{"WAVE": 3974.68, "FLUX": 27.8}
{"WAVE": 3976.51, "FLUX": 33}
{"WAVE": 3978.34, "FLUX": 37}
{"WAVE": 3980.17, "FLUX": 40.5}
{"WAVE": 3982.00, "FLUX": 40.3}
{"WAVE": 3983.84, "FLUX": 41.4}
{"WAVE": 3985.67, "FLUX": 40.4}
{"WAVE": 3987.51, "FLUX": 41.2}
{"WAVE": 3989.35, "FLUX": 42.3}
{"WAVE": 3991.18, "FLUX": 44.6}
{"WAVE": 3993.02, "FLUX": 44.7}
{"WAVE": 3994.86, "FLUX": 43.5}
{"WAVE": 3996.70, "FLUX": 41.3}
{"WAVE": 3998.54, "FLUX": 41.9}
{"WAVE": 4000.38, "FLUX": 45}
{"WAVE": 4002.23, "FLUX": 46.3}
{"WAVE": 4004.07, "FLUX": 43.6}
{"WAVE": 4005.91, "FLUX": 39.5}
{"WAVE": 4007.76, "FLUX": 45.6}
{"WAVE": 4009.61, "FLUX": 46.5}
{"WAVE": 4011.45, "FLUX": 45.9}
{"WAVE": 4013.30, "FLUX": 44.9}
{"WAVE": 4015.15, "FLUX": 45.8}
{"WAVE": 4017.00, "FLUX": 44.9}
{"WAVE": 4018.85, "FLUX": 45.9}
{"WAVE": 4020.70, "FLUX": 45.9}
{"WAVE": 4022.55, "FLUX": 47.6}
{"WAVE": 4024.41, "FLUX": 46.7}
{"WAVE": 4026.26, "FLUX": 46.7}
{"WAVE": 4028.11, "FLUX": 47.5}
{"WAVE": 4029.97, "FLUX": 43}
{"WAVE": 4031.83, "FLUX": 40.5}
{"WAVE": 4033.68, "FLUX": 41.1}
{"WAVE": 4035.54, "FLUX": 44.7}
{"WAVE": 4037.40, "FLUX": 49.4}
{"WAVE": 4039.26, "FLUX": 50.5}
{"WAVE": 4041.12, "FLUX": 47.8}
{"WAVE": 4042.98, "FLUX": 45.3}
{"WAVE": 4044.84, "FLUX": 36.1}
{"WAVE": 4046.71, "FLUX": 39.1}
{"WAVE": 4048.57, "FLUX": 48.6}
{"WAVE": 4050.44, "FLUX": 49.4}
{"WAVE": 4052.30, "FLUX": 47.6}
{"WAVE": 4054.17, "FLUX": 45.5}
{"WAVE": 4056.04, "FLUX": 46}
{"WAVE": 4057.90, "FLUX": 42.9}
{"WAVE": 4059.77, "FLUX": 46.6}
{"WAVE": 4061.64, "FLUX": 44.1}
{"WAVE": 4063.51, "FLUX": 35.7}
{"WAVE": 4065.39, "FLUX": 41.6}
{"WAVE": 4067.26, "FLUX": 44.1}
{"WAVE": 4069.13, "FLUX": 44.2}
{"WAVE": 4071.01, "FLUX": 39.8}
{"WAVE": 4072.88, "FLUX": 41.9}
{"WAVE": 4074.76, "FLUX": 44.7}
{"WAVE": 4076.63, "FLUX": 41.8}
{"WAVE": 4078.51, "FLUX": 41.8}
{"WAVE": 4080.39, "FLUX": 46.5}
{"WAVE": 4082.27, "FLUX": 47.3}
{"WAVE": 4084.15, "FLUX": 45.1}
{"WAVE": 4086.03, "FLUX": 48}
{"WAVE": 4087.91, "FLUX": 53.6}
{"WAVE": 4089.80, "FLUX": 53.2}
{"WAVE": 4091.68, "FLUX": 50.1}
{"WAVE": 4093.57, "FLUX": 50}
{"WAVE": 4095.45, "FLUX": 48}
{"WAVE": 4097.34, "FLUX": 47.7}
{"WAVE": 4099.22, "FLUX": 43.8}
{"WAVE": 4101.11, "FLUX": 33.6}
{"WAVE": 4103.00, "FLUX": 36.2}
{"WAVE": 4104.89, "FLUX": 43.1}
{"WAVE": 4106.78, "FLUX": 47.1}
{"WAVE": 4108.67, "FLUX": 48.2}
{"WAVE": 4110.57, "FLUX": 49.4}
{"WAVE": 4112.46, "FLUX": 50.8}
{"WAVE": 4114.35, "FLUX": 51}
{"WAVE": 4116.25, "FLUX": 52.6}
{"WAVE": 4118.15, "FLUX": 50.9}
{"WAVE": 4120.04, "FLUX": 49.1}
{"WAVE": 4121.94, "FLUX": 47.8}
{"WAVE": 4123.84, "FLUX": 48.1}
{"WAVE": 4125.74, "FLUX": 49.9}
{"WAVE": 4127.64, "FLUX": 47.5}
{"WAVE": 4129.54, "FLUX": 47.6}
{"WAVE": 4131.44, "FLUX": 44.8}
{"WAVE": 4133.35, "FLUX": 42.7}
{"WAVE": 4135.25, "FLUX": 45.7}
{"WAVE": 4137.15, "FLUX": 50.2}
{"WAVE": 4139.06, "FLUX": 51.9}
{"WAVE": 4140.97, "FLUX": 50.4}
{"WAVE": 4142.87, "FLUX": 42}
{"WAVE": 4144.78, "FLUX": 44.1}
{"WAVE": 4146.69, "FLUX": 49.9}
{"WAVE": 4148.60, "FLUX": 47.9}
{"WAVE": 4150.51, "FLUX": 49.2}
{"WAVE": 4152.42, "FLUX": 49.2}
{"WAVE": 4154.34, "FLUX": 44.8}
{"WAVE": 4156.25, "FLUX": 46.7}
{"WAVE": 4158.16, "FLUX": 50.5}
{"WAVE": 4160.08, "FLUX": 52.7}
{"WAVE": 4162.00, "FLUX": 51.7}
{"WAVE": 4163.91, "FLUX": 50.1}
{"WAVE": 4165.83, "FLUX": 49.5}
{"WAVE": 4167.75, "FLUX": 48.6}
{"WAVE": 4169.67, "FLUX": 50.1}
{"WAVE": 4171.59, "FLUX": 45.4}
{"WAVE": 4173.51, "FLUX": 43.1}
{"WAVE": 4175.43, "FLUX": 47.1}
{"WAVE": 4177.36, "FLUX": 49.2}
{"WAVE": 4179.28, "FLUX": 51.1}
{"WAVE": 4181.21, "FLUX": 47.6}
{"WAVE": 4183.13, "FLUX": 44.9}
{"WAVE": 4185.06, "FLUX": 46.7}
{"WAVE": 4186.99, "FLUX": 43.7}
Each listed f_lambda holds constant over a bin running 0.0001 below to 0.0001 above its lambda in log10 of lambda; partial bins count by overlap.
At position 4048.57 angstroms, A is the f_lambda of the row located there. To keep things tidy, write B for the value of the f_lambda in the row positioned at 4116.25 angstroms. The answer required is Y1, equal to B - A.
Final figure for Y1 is 4.0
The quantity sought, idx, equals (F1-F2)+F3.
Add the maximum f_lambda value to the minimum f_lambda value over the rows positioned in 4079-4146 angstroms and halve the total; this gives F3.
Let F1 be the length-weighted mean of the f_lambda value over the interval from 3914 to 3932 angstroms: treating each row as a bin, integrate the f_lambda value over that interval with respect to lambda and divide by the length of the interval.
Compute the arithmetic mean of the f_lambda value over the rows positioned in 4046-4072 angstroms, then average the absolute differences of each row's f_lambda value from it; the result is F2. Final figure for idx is 66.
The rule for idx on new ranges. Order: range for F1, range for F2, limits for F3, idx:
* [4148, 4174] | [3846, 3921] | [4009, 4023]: 91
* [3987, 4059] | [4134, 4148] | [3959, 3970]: 58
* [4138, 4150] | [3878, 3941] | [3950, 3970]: 63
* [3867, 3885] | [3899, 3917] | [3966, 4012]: 55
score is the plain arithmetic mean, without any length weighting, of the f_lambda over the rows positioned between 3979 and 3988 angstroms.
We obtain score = 41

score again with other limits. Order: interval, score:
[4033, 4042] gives 47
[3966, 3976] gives 16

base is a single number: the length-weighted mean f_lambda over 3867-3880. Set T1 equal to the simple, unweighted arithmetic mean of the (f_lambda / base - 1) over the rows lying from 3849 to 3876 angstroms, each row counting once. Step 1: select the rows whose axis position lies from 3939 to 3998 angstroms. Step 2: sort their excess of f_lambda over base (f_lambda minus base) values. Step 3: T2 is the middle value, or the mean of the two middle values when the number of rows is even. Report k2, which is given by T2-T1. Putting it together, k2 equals 2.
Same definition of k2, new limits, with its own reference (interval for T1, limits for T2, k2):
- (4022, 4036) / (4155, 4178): 18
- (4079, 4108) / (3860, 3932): 0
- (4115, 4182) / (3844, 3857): 3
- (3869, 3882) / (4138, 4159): 18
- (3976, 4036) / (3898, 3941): -4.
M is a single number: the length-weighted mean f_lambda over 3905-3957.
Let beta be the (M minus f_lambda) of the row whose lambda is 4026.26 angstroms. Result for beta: -19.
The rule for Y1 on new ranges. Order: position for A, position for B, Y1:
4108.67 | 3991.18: -3.6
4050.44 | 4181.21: -1.8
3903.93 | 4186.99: 15.6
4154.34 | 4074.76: -0.1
